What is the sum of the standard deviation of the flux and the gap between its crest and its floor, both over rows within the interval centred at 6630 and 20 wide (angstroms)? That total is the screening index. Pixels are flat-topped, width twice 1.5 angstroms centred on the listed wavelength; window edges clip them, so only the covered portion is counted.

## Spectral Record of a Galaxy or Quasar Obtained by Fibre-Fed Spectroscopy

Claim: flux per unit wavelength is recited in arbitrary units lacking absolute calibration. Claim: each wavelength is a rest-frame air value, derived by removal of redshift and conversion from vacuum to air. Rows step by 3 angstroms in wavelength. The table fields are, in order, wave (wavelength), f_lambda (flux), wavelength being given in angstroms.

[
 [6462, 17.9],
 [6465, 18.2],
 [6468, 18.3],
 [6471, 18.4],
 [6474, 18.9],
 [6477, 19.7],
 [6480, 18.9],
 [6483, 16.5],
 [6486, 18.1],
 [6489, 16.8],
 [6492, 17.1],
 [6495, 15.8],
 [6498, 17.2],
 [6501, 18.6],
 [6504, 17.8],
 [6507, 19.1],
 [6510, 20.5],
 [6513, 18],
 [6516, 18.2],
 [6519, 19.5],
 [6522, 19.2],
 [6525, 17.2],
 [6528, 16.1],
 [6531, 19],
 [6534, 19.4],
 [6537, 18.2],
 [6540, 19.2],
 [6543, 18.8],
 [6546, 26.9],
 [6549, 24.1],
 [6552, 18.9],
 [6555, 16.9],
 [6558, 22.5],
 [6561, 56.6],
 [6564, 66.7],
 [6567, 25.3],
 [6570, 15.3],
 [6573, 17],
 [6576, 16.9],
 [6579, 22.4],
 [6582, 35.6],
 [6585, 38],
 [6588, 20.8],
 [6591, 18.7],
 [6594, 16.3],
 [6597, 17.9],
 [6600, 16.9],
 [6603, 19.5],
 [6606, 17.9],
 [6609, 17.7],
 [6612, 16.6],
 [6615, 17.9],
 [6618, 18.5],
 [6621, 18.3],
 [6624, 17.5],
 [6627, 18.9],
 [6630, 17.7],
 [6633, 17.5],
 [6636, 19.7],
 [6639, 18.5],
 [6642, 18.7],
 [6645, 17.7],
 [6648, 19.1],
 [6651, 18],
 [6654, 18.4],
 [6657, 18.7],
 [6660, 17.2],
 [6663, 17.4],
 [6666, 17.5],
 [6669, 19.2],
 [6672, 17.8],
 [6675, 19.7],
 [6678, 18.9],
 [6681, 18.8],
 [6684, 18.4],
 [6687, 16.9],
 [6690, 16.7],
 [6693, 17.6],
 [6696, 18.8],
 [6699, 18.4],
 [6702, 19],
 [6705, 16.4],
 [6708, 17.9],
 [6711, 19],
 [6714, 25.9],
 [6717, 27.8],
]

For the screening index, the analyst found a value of 3.0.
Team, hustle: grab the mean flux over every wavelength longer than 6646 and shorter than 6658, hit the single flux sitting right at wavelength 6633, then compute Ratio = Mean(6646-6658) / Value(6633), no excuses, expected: 1.06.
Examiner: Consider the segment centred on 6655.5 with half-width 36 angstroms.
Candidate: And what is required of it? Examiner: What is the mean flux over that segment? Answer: 18.2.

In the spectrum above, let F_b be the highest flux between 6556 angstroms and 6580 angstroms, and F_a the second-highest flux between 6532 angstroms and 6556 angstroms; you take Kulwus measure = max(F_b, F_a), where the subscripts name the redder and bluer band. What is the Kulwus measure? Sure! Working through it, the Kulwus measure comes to 67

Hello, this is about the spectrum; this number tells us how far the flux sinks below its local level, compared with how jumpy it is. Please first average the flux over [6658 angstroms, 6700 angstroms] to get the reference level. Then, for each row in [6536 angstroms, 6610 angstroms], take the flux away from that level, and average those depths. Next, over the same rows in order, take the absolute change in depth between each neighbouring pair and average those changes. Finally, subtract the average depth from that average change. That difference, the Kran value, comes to 13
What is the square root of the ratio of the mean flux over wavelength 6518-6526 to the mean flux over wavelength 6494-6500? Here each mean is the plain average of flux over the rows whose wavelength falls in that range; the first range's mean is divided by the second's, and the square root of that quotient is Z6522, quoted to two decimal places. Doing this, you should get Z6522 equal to 1.06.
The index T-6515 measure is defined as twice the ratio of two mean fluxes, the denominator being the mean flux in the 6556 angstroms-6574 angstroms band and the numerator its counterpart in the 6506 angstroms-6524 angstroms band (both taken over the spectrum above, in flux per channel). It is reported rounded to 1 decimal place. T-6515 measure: 1.1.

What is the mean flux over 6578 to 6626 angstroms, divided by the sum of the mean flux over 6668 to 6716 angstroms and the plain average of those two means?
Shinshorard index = 0.54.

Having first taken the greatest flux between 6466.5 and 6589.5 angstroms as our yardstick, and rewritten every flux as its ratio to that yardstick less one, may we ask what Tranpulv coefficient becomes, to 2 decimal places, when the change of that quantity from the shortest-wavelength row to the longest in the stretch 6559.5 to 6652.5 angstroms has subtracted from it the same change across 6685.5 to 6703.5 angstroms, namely -0.61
